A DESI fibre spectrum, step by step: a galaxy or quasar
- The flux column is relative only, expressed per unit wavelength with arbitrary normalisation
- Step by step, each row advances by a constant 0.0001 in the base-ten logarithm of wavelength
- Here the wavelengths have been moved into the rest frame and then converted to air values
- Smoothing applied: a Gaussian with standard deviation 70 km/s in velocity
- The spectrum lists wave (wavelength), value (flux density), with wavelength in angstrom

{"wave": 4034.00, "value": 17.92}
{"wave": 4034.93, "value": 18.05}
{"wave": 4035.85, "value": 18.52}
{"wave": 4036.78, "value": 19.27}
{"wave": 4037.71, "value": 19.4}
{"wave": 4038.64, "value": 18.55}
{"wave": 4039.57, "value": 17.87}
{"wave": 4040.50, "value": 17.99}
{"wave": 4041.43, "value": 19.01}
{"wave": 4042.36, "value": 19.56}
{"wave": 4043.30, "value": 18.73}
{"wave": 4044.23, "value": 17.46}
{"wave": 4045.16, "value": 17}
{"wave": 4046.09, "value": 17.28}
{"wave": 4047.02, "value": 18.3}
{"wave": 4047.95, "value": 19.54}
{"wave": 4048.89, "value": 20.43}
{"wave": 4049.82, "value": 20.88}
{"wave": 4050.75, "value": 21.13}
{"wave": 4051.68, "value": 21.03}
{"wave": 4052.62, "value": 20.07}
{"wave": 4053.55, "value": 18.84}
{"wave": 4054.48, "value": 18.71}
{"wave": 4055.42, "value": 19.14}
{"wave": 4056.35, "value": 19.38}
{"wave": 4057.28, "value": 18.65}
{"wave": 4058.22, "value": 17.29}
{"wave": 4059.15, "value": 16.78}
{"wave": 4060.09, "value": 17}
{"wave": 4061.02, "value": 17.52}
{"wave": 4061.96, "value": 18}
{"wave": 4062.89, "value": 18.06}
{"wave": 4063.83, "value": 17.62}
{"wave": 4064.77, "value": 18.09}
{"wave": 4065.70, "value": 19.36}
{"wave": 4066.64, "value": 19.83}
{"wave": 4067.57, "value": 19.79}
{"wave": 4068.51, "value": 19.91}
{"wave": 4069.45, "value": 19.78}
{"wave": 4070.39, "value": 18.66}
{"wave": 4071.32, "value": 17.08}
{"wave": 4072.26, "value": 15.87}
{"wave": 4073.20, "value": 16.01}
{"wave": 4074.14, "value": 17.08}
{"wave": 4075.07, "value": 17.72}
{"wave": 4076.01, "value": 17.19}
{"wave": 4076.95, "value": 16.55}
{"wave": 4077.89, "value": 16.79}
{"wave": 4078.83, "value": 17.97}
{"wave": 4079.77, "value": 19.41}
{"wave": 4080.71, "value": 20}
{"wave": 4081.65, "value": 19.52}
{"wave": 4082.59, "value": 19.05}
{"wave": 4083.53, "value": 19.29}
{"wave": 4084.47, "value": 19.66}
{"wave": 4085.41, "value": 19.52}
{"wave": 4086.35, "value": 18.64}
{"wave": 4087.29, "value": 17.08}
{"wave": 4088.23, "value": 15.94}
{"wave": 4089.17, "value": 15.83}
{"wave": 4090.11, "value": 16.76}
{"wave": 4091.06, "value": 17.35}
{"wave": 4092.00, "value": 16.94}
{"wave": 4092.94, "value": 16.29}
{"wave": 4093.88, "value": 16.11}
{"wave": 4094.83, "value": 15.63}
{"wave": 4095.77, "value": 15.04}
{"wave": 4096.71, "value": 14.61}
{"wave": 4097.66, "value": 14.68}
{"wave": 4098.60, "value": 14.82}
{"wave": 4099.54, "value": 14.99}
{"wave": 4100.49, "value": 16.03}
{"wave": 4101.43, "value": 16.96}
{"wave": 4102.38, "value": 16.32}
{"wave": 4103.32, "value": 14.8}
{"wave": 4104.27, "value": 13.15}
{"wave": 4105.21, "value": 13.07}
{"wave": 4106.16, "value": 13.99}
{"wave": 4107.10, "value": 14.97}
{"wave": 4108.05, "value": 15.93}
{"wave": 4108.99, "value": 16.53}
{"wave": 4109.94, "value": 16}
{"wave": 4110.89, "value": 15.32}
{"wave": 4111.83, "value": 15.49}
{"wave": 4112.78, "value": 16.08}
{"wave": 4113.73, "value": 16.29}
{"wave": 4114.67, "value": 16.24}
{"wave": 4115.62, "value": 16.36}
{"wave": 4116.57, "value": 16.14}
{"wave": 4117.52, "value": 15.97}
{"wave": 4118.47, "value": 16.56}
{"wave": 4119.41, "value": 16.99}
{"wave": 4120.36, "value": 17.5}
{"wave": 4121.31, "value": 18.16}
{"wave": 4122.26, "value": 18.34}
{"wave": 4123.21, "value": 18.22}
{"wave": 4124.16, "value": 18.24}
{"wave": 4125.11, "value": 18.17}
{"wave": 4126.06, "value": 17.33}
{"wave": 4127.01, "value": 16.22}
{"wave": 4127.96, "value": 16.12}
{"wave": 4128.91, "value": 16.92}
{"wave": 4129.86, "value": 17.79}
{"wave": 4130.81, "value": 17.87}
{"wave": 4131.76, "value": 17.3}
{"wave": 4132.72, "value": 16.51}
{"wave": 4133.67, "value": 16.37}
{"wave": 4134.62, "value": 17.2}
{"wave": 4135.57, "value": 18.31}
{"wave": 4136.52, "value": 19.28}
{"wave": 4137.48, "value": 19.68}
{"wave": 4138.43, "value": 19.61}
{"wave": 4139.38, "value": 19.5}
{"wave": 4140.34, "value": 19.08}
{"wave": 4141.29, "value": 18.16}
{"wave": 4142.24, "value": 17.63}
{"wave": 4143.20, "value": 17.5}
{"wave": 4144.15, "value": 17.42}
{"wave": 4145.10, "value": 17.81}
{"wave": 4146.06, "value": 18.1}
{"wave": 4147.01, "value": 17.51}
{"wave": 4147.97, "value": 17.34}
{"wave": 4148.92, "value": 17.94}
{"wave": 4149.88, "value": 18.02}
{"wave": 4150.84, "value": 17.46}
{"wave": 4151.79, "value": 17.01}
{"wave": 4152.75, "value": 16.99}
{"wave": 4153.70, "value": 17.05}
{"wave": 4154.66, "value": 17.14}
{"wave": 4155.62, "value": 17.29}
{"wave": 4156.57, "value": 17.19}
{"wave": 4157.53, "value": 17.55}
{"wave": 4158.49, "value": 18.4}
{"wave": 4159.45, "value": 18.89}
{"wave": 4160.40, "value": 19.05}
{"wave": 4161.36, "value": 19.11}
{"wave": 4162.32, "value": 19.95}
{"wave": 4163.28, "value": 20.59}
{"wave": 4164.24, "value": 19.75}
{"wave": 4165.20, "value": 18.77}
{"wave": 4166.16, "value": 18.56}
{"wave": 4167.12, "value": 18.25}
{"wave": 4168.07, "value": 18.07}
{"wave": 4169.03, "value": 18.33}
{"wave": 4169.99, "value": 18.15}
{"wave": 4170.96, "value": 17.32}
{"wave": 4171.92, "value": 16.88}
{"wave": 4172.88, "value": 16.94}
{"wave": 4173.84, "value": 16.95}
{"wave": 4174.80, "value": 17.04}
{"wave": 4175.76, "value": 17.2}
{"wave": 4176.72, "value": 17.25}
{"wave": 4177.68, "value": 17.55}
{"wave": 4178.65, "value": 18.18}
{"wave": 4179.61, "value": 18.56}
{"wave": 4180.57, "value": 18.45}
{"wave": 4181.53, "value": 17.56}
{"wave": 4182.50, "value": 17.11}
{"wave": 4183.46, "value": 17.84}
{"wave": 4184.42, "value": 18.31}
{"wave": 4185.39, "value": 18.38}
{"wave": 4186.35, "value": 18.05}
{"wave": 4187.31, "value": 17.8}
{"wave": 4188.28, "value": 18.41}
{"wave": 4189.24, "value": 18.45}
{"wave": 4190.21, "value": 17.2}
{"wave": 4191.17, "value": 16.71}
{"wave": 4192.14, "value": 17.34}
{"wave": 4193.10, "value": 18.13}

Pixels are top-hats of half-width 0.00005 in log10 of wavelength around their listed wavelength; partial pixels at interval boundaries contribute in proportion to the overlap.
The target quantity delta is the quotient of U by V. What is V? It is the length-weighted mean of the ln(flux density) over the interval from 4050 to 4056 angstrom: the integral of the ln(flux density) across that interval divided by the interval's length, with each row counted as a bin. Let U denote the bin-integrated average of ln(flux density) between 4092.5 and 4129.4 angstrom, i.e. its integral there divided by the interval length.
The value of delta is 0.93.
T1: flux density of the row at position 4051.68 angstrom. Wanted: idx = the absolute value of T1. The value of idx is 21.0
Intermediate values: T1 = 21.03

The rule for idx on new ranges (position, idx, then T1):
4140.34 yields 19.1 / 19.08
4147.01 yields 17.5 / 17.51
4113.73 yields 16.3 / 16.29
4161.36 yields 19.1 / 19.11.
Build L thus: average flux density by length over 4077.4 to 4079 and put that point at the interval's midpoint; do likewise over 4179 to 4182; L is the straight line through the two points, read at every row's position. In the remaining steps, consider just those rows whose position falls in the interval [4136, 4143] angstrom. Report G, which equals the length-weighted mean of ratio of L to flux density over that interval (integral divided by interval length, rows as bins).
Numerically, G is 0.94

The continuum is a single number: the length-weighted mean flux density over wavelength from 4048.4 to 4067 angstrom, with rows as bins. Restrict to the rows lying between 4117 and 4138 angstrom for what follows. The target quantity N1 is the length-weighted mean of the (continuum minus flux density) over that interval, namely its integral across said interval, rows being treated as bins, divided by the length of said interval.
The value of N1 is 1.4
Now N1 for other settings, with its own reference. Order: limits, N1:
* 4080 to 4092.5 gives 0.7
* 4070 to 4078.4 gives 1.9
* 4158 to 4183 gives 0.7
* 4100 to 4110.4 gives 3.6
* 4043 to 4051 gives 0.0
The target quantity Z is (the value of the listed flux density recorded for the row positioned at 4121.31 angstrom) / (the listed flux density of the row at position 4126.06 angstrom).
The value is 1.05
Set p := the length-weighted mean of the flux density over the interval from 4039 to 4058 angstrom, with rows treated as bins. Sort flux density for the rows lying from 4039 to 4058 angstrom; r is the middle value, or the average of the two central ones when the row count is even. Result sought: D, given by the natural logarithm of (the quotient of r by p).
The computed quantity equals -0.0050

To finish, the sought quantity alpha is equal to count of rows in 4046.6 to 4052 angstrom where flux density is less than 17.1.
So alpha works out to 0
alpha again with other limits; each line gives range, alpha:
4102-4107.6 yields 6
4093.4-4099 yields 6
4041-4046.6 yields 1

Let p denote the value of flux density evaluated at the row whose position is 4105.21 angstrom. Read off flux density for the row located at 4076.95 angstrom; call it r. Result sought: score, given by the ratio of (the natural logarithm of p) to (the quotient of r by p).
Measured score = 2.0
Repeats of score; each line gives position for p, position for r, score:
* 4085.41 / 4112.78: 3.6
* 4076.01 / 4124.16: 2.7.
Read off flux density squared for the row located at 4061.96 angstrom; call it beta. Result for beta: 324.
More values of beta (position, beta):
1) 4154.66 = 294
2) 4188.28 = 339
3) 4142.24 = 311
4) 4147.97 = 301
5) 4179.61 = 344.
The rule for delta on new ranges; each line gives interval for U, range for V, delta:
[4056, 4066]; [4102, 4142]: 1.02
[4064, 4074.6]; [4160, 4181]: 1.00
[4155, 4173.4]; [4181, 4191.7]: 1.01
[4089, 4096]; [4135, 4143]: 0.95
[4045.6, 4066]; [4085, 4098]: 1.05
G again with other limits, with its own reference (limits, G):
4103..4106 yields 1.28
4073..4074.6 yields 1.03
